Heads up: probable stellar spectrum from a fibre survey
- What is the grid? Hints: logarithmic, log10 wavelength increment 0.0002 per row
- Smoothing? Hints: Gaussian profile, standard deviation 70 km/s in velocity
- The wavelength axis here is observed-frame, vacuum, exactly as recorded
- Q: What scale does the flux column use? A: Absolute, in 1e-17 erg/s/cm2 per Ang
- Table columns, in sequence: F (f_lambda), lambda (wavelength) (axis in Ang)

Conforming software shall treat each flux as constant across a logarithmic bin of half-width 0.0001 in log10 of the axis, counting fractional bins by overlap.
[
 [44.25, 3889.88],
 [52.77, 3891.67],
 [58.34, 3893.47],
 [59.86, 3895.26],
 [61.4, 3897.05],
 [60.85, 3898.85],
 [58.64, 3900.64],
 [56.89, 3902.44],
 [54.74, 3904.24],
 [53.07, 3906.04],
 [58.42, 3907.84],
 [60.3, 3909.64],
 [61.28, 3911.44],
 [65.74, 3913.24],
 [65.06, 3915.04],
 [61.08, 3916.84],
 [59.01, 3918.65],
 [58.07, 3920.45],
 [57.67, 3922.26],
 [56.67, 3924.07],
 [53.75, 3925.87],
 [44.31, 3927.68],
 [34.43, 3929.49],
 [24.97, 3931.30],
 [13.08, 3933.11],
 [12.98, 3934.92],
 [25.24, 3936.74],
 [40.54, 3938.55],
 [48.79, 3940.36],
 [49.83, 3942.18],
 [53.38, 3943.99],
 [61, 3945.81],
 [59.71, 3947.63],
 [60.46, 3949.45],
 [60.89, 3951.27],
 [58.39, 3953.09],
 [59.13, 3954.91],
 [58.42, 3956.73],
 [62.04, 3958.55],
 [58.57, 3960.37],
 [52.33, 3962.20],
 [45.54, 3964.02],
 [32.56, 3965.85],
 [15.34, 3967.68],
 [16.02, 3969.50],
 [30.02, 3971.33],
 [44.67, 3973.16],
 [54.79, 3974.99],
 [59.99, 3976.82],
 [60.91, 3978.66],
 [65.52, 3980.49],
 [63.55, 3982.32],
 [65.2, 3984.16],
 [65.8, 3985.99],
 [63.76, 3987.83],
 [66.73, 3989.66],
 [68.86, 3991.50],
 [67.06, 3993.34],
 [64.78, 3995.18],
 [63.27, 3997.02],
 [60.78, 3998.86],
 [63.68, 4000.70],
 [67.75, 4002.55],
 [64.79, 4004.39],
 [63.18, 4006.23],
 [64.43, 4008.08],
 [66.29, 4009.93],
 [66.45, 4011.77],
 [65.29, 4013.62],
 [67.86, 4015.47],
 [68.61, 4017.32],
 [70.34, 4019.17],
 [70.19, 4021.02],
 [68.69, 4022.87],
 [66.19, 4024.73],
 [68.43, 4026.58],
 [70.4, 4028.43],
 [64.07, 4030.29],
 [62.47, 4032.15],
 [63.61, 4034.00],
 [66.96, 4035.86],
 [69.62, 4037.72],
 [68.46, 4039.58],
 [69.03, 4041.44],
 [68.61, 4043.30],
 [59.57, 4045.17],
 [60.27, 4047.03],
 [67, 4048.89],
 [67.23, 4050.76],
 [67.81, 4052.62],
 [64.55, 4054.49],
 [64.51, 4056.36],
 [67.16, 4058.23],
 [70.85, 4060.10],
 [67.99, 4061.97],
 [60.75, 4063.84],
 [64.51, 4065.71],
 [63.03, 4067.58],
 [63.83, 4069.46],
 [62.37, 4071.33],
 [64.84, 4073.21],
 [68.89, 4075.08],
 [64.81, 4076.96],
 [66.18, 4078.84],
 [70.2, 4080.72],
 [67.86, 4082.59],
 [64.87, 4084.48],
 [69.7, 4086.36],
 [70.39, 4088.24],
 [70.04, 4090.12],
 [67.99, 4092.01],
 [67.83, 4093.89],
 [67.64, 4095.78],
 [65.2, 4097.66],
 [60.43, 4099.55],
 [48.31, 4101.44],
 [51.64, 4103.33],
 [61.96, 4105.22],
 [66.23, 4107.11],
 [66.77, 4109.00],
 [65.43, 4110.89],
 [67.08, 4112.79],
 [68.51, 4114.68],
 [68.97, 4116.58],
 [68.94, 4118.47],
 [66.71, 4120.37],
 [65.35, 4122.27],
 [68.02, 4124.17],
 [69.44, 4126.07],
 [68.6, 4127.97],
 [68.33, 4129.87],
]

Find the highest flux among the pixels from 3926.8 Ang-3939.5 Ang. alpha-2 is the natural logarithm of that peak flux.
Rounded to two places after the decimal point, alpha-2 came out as 3.79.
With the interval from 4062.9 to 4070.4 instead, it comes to 4.17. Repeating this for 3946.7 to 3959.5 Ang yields 4.13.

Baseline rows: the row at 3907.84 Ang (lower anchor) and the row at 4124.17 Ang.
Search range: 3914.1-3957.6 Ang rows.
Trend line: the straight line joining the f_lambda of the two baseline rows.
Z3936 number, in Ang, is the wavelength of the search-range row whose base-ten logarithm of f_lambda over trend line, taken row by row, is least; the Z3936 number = 3934.92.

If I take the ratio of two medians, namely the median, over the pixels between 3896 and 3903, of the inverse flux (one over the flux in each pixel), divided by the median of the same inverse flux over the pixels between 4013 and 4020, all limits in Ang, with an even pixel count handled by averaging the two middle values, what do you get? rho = 1.14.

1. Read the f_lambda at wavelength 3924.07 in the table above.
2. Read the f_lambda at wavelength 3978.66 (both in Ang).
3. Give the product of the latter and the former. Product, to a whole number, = 3452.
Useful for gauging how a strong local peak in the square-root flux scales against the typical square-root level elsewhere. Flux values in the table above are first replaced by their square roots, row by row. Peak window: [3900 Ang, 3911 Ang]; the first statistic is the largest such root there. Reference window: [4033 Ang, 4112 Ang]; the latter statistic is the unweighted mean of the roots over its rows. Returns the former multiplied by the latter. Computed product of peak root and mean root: 62.7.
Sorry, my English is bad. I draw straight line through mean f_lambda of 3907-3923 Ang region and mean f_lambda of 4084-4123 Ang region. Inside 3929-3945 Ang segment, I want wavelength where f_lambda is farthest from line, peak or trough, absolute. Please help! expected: 3934.92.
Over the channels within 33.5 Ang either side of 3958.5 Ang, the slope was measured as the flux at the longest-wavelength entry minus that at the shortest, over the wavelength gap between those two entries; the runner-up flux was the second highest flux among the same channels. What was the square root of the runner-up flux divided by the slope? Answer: 17.0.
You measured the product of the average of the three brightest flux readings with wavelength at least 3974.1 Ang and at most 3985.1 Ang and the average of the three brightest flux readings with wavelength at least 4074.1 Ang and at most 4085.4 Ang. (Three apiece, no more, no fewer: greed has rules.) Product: 4467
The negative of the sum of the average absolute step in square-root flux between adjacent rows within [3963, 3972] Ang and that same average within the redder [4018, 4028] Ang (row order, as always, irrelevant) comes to -1.20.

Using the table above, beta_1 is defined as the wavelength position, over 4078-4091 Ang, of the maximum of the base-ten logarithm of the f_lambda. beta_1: 4088.24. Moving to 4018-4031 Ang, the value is 4028.43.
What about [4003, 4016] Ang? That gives 4015.47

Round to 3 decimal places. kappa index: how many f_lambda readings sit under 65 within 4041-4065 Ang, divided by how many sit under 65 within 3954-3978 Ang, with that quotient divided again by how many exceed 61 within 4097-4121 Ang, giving 0.038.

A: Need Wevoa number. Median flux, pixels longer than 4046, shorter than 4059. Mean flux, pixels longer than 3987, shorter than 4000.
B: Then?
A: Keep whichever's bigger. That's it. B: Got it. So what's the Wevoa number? 67.0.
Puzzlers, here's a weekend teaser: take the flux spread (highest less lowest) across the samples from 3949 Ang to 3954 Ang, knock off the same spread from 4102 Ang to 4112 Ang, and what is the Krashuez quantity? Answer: -13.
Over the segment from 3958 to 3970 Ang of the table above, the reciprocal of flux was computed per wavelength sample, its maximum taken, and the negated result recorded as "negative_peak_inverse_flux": -0.0652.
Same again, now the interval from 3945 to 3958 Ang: -0.0171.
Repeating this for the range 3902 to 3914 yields -0.0188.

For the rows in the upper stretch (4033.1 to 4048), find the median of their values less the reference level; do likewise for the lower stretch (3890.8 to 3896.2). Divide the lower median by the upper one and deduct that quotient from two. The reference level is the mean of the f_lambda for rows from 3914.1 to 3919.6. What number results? 2.6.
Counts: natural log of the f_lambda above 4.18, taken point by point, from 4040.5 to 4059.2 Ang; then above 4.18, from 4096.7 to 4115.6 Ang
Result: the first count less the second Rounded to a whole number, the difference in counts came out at 1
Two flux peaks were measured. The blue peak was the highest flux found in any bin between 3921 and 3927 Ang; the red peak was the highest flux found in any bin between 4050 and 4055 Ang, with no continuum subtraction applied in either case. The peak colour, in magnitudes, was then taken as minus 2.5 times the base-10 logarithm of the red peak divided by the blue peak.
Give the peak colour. -0.18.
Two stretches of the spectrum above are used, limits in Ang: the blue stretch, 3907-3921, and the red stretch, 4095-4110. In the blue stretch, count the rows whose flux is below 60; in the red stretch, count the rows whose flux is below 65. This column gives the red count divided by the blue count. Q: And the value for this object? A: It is 1.3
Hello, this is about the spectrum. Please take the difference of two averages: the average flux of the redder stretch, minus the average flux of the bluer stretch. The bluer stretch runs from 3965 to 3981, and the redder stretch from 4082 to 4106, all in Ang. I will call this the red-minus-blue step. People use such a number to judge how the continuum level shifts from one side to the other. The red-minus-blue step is 22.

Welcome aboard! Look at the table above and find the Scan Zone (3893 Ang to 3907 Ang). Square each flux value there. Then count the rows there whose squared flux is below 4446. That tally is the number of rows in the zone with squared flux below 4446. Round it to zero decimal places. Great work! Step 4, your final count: 8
